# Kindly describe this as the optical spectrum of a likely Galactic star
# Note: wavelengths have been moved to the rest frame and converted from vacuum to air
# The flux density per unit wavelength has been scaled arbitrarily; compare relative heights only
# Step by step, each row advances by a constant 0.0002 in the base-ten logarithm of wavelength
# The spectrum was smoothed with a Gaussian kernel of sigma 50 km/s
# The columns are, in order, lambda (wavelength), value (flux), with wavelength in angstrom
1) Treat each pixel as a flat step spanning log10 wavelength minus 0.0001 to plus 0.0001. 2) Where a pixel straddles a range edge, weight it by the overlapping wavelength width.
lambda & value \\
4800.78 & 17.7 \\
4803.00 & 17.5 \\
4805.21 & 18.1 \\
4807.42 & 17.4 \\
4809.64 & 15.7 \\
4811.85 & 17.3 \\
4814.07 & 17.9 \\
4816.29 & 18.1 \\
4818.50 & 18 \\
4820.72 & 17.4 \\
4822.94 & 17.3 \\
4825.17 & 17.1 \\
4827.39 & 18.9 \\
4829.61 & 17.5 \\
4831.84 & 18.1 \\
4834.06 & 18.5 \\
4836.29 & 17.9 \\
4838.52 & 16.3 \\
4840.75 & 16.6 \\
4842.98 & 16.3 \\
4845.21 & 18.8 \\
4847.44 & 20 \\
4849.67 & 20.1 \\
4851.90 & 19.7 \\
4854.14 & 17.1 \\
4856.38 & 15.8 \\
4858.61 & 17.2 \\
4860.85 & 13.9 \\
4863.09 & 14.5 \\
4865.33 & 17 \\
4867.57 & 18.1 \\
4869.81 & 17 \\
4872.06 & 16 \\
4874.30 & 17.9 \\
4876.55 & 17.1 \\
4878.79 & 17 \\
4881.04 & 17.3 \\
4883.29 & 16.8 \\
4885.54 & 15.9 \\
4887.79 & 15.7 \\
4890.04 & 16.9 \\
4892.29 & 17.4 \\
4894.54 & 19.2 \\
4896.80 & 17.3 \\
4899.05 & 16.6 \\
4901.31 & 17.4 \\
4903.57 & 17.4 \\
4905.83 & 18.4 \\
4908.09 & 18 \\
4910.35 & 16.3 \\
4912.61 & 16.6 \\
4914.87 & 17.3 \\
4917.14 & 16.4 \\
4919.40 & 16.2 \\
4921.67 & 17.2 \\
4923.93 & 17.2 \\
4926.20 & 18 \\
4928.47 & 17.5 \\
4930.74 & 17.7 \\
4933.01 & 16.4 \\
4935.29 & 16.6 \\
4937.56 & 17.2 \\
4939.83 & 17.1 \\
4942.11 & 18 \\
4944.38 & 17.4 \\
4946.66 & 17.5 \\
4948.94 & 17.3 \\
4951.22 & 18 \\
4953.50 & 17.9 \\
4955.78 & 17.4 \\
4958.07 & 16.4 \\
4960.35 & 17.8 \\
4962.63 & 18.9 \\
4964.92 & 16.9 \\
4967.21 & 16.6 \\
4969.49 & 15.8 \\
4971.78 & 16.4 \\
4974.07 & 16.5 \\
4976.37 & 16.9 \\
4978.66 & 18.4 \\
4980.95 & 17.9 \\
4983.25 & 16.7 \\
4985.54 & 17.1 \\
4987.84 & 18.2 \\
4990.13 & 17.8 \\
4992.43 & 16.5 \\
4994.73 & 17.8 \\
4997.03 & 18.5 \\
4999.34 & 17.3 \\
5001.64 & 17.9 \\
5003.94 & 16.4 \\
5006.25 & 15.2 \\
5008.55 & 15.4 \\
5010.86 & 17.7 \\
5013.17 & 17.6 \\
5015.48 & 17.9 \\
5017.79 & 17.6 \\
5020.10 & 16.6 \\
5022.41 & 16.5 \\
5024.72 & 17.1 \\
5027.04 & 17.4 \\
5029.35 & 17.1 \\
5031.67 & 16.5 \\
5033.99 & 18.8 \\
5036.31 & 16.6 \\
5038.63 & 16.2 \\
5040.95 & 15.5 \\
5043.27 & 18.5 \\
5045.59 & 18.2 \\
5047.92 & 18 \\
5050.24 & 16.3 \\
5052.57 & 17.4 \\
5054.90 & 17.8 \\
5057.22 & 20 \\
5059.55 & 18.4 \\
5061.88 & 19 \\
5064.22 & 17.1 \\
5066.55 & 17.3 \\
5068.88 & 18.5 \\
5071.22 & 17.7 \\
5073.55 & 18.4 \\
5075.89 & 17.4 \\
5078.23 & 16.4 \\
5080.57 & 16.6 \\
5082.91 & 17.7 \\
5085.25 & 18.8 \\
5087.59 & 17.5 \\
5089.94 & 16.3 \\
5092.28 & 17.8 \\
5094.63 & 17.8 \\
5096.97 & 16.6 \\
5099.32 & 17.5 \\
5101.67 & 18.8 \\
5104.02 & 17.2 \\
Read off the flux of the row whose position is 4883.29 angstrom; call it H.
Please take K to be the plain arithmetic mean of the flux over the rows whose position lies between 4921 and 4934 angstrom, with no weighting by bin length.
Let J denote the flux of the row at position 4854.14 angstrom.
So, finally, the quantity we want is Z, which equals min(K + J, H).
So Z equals 16.8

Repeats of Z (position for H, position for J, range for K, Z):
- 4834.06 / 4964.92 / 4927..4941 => 18.5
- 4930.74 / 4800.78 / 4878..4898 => 17.7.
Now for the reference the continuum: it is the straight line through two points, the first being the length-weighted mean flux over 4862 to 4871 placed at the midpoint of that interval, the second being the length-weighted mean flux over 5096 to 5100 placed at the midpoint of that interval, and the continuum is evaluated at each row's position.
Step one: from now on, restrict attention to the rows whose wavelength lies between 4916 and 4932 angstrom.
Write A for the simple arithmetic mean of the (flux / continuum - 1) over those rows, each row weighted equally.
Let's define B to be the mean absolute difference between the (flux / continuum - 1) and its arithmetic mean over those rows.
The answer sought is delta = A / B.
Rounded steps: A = 0.026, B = 0.029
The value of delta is 0.88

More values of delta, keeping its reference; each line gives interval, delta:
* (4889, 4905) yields 1.53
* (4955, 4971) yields 0.40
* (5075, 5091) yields 0.37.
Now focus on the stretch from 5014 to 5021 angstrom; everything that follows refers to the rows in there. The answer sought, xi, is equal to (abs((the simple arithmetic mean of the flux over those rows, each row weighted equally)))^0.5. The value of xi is 4.17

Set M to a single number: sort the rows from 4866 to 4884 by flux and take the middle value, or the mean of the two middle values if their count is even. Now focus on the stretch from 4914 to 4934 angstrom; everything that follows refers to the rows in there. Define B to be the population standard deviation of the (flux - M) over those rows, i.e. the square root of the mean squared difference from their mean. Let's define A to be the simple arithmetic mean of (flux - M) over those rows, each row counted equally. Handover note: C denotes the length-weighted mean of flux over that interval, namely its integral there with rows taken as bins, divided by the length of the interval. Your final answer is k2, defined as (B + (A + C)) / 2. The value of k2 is 8.87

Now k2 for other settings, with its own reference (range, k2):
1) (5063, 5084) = 9.27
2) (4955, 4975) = 8.88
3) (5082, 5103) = 9.51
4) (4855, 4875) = 8.53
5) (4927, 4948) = 8.99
